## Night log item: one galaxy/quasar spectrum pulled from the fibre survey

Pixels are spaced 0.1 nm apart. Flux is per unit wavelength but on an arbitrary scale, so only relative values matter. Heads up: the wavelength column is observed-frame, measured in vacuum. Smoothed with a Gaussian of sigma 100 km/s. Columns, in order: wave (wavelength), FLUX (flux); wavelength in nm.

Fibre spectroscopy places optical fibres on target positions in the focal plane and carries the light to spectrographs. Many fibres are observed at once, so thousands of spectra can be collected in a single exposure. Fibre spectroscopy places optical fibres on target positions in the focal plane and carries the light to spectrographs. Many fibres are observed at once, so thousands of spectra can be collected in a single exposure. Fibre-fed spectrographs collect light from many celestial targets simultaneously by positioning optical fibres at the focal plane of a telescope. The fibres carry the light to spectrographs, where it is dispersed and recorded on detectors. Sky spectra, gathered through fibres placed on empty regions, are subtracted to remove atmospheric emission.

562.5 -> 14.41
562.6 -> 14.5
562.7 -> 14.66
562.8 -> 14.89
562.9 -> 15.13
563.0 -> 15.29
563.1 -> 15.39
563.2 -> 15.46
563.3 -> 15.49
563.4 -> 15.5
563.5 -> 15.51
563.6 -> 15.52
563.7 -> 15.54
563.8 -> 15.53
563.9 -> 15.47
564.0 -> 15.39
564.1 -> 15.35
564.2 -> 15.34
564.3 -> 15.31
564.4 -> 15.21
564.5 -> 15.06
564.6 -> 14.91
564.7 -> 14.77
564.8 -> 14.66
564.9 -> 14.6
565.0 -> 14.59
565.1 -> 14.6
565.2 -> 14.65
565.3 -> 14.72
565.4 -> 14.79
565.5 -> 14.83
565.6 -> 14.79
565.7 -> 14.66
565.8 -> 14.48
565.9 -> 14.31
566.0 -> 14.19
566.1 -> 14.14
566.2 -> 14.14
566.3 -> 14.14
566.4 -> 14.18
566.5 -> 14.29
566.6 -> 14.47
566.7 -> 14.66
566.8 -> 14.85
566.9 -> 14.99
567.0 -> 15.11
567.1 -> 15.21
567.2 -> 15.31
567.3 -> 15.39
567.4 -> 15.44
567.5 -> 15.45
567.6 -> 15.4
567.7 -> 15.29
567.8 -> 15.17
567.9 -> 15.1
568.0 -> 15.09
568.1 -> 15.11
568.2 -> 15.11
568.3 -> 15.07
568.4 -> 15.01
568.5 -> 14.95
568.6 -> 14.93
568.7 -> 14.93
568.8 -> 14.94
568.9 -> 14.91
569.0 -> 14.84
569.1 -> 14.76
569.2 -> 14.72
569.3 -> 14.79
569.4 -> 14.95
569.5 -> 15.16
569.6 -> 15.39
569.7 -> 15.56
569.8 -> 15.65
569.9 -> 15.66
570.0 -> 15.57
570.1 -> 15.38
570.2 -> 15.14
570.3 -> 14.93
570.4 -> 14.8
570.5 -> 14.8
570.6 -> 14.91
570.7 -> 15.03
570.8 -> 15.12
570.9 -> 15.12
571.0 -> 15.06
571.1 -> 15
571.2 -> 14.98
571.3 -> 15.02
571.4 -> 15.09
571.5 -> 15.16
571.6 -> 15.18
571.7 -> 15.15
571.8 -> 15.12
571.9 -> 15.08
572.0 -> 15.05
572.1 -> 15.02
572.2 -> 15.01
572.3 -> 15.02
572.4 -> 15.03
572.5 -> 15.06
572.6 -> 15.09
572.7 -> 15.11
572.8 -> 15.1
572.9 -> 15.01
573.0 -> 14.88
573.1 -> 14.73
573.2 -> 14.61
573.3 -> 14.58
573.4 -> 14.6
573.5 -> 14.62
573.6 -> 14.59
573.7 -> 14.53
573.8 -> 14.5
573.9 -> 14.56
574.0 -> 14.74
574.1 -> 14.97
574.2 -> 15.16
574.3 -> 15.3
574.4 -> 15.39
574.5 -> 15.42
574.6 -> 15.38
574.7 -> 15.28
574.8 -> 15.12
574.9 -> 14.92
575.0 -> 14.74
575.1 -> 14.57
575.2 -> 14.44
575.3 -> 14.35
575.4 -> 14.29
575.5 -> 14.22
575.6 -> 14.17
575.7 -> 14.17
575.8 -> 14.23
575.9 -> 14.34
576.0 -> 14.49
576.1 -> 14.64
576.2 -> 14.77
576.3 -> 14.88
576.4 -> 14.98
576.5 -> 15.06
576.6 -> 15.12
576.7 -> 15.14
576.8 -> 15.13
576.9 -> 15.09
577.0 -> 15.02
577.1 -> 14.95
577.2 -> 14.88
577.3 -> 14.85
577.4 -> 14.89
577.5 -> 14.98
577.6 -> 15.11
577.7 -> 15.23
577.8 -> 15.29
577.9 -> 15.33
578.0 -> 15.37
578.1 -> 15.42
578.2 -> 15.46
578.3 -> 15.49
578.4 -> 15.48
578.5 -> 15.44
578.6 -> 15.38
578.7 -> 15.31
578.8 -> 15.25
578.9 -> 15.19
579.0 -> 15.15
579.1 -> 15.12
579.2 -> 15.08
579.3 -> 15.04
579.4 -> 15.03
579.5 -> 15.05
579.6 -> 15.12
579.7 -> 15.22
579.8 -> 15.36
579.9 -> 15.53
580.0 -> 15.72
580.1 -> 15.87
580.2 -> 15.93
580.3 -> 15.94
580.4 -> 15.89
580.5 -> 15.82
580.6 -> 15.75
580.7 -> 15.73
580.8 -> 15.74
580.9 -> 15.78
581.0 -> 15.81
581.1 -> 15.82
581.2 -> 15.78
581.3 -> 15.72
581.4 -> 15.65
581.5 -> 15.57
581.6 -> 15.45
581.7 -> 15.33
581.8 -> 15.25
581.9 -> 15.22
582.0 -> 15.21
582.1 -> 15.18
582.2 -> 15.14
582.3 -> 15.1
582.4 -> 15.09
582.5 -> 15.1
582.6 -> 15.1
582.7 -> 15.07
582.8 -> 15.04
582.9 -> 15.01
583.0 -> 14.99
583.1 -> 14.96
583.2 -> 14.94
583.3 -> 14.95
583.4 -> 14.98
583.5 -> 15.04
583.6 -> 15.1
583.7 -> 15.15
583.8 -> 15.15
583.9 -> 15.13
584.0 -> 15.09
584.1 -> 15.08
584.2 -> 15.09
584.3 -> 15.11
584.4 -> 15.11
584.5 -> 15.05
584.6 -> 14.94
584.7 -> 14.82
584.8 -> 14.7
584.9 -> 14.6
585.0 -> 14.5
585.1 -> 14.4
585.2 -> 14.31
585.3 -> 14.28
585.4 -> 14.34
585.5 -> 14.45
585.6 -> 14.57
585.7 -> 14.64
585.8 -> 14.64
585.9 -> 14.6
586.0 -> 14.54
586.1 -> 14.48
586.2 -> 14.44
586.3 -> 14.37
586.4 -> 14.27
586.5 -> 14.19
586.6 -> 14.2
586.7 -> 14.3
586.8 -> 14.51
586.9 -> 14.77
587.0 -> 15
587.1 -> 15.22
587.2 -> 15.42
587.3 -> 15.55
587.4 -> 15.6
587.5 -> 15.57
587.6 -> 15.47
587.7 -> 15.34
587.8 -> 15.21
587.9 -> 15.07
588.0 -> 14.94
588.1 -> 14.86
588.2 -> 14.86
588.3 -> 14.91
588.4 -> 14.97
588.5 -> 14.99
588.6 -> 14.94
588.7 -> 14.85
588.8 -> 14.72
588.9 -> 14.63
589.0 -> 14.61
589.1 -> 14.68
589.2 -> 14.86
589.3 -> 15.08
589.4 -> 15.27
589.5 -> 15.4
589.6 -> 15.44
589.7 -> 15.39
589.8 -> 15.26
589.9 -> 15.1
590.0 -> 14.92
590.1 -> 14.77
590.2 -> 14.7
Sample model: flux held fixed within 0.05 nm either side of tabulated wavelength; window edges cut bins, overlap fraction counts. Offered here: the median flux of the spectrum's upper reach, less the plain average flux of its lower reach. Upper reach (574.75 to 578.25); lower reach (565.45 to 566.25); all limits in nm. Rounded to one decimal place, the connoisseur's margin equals 0.5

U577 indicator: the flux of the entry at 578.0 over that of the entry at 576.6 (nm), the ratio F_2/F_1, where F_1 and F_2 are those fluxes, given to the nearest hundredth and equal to 1.02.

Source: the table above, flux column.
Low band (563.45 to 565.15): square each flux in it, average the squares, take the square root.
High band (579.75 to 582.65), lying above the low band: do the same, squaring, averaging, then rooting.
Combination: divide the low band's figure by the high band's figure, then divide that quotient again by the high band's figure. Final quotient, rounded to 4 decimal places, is 0.0627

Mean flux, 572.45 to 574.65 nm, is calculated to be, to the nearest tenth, 14.9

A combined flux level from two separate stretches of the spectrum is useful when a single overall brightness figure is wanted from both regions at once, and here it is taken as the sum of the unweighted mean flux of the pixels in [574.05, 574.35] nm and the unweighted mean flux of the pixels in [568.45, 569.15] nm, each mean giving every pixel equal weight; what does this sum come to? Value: 30.0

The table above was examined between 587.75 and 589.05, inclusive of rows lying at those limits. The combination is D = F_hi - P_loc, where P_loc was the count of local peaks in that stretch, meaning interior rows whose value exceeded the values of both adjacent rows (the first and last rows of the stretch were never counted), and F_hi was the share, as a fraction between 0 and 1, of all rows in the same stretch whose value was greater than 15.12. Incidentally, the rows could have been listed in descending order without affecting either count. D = -0.92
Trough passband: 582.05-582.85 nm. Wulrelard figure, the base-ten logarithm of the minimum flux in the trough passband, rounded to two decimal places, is 1.18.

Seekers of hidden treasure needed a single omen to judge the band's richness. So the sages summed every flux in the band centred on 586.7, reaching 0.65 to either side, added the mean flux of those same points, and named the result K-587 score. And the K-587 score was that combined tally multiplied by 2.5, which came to 513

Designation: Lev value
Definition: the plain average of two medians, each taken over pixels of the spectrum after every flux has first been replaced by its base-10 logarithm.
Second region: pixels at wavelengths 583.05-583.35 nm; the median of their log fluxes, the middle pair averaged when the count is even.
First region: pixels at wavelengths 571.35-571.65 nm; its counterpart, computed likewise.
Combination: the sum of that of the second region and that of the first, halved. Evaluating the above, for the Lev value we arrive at 1.178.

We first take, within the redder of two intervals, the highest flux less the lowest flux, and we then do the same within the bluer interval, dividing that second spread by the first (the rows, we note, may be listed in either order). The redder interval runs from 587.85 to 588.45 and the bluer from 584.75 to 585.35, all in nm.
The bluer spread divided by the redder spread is 2.0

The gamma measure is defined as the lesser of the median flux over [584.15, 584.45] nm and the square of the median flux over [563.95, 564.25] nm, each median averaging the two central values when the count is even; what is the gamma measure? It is 15.11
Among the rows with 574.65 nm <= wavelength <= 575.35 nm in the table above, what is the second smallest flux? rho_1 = 14.44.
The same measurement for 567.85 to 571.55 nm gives 14.76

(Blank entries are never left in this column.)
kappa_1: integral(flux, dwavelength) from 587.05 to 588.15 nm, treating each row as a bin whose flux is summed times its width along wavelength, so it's 16.8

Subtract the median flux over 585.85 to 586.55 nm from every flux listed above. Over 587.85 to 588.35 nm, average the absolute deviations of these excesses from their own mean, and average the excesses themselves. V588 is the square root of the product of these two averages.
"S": 0.173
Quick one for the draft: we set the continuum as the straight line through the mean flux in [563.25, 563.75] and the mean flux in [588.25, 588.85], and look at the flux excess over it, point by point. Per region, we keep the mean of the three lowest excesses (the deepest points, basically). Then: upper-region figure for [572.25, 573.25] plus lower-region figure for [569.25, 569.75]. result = -0.94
